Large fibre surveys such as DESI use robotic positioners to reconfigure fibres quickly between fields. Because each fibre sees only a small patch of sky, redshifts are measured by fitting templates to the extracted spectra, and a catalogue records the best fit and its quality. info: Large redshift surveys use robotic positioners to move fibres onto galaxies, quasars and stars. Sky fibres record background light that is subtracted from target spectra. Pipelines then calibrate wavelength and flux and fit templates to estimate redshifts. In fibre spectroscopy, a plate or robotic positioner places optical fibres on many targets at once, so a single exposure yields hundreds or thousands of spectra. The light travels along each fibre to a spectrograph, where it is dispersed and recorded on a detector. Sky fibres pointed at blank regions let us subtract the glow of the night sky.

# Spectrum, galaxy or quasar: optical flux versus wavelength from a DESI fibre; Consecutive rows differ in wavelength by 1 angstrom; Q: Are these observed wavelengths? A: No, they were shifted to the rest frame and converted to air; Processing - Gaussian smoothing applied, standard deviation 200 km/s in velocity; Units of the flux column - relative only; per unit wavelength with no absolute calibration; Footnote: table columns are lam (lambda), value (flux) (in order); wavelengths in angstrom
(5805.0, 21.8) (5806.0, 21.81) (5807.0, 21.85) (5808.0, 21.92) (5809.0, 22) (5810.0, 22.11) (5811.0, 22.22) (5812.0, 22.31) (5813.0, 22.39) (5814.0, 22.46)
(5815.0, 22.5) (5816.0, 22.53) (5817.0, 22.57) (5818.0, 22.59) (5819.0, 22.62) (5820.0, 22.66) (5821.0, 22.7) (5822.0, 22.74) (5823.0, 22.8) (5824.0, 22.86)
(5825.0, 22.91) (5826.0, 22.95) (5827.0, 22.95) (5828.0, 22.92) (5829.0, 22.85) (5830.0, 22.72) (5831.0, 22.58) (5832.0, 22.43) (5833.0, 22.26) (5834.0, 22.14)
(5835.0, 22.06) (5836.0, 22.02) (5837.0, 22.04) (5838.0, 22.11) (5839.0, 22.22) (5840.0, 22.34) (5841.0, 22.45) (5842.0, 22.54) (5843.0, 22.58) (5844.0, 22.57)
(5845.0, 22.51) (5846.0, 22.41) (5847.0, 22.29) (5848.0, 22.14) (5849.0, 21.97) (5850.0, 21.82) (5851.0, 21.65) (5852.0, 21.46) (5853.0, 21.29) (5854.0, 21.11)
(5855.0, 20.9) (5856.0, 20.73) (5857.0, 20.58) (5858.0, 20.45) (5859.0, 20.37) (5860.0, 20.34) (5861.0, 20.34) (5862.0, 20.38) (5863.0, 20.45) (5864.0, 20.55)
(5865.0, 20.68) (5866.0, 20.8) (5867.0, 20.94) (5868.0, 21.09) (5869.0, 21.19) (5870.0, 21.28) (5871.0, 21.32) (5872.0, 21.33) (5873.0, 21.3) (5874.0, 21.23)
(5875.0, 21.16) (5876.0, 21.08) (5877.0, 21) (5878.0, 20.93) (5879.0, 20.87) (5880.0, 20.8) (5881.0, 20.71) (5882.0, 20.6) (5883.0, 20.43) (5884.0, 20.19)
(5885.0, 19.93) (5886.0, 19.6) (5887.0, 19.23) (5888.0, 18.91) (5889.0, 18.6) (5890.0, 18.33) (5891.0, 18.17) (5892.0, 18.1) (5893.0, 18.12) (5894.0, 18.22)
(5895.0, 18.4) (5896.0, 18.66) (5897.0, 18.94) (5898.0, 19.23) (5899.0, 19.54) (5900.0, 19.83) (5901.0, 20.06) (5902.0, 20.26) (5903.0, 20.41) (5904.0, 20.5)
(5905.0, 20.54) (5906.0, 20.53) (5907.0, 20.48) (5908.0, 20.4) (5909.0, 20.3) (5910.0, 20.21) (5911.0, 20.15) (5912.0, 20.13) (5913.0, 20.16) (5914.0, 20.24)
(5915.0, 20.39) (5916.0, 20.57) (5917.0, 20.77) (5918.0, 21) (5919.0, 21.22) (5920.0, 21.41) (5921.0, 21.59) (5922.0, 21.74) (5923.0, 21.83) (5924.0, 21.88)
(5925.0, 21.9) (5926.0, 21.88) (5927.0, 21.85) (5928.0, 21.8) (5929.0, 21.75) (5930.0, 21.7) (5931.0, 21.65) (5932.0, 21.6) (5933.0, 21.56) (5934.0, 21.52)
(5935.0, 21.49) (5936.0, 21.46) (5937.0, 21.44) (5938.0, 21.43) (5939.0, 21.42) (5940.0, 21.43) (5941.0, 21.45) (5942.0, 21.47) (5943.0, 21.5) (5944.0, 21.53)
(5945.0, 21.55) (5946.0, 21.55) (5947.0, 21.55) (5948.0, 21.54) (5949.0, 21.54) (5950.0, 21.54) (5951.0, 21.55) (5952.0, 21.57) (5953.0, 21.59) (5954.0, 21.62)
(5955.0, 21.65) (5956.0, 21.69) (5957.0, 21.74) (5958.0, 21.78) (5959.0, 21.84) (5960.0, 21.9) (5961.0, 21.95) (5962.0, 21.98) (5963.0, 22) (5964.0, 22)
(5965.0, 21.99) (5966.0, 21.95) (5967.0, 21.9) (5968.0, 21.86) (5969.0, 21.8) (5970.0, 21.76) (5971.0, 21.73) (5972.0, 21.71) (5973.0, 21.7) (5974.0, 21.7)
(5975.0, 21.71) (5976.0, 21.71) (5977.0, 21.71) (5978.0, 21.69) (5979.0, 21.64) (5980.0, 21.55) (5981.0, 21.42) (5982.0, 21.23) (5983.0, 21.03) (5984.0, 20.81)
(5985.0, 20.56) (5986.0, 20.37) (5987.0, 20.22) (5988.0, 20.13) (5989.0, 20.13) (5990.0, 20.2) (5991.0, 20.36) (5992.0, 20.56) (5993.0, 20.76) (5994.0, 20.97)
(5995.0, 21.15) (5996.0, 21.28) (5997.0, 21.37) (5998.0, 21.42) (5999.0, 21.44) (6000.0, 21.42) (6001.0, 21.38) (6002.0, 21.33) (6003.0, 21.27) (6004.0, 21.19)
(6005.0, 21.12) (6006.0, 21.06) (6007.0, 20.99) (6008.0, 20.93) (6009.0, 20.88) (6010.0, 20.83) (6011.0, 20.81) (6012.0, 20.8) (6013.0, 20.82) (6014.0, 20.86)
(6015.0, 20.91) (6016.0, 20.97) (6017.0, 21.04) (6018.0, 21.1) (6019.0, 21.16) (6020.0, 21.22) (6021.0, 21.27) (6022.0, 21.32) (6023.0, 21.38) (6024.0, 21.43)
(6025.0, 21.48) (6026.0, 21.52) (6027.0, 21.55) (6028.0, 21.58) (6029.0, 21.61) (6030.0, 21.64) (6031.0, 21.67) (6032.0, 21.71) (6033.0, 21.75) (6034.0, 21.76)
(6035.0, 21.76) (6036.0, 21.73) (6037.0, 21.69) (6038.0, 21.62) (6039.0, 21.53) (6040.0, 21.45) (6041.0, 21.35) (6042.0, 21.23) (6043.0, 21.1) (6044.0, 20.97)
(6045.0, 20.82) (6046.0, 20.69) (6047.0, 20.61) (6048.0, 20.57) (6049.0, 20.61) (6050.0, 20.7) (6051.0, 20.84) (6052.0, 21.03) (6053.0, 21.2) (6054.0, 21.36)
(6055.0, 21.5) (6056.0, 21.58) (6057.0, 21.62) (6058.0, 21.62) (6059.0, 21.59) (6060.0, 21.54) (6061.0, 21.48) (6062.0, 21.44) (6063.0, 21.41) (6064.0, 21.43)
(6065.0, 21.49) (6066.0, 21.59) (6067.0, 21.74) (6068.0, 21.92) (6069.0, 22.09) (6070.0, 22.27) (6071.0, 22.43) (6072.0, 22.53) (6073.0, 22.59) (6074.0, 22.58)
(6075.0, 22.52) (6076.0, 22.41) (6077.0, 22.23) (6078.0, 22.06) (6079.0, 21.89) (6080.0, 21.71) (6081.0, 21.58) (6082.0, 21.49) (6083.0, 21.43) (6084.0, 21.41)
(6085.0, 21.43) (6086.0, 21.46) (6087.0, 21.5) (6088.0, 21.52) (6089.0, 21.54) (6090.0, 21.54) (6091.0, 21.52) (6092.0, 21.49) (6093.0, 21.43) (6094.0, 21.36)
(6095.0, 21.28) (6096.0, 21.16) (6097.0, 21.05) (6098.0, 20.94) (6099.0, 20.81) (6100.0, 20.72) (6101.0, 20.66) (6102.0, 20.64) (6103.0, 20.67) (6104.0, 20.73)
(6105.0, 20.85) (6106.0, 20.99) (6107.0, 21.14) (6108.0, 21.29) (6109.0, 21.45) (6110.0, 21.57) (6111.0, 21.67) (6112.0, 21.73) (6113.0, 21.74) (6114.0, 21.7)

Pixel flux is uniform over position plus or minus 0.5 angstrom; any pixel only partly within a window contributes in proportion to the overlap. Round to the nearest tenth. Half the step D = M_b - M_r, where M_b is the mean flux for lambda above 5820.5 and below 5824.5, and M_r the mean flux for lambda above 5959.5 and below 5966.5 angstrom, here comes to 0.4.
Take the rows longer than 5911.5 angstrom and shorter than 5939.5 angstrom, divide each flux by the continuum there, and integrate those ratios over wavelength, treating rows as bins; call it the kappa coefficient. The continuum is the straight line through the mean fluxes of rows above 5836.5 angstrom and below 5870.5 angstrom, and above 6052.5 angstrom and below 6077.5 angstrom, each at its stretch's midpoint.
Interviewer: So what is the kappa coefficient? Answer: 28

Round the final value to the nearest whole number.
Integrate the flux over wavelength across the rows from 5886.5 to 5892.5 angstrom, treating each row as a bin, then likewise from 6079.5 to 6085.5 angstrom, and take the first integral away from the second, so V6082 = 18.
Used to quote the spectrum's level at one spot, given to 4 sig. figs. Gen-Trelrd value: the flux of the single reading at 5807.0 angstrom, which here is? 21.85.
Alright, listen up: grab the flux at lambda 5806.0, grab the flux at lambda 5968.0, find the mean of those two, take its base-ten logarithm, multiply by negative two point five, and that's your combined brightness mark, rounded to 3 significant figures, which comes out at -3.35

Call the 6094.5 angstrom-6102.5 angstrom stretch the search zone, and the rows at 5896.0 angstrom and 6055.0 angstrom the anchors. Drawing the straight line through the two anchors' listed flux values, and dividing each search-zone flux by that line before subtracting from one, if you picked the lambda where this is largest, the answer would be 6102.0 angstrom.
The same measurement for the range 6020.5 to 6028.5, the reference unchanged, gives 6021.0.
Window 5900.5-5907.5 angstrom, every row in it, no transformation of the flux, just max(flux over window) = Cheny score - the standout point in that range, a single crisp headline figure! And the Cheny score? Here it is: 20.54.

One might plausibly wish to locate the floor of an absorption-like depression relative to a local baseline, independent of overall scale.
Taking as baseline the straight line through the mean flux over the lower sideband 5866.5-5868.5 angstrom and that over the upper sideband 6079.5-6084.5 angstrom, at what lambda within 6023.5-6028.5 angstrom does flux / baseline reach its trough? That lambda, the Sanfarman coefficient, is 6024.0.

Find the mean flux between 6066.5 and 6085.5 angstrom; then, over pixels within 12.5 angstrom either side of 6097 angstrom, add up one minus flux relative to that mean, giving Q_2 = 1.0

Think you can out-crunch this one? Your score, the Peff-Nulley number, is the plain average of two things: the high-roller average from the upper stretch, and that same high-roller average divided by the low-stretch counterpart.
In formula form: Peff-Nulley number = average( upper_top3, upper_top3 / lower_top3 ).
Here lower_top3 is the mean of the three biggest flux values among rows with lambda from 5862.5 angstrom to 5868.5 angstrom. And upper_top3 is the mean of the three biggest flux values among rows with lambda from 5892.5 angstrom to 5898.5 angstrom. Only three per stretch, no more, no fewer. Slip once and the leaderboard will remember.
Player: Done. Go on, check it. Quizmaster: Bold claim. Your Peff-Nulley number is 9.9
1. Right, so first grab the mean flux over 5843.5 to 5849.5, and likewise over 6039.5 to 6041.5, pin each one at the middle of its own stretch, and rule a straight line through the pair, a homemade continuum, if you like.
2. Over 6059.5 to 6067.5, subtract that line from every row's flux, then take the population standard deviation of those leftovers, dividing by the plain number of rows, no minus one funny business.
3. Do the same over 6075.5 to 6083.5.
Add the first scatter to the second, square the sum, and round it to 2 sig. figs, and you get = 0.19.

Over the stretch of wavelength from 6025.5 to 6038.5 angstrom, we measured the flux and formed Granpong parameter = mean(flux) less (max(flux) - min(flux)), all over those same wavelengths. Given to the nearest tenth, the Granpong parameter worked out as 21.4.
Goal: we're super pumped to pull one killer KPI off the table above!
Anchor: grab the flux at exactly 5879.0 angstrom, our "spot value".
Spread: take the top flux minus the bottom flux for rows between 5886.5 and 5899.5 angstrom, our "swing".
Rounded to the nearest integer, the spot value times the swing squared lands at 43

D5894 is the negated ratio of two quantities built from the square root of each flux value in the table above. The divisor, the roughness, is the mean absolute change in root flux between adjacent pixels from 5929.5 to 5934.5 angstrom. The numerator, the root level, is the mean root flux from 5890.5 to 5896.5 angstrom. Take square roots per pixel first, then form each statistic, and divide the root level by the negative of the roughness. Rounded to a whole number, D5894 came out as -883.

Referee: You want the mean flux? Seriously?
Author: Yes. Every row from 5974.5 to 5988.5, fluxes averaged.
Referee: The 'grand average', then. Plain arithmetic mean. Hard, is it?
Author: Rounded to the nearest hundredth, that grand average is 21.13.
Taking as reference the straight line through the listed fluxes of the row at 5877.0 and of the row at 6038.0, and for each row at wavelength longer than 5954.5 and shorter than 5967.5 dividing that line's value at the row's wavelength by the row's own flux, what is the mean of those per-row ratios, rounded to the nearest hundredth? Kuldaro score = 0.97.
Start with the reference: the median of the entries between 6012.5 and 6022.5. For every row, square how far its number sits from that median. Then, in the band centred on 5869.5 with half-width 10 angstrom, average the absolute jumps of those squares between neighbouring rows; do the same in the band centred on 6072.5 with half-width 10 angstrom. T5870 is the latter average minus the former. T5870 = 0.19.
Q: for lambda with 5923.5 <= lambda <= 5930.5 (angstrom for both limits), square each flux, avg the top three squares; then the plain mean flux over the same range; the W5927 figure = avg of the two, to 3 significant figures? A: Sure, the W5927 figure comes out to 250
